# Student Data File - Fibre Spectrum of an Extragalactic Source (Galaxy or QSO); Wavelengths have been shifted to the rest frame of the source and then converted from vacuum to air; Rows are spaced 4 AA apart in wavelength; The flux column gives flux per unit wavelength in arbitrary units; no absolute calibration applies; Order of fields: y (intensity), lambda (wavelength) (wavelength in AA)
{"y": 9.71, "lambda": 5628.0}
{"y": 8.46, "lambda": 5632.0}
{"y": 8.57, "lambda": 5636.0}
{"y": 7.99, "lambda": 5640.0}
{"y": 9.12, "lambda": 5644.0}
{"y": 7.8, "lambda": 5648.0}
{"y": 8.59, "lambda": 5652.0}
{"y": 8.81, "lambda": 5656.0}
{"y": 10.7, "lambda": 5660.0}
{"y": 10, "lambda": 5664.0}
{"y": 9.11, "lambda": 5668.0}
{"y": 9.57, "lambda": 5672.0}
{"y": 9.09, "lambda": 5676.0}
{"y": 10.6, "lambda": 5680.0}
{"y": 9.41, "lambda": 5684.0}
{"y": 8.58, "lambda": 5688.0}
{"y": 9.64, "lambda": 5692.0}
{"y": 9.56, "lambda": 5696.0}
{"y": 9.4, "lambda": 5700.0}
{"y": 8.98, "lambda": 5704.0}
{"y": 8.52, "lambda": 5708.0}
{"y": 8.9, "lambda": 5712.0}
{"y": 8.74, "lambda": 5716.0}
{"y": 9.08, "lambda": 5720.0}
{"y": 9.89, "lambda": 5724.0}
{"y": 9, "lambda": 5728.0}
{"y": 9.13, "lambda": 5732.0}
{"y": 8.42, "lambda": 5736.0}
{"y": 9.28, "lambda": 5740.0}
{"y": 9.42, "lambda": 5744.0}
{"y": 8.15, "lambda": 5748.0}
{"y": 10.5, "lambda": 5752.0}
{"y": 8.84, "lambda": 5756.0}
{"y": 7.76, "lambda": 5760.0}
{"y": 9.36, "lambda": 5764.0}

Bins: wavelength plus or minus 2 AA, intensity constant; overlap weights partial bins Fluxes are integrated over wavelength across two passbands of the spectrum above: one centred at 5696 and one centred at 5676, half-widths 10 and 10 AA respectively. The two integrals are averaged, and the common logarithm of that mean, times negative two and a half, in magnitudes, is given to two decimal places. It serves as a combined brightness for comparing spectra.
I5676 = -5.68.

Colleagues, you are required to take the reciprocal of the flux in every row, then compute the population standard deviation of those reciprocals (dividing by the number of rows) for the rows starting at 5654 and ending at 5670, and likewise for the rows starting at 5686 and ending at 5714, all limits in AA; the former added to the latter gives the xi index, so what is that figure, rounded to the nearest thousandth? 0.013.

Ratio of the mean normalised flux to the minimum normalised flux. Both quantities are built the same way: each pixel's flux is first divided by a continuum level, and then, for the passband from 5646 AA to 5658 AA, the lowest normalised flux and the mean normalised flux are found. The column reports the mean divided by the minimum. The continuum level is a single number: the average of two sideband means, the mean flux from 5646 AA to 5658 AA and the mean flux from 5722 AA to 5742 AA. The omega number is 1.077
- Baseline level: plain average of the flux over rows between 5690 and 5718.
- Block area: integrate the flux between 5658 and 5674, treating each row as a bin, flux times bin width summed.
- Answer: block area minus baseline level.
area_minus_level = 148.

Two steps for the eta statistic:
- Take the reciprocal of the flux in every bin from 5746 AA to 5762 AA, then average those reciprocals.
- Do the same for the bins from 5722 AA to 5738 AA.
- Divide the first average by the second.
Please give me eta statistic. 1.04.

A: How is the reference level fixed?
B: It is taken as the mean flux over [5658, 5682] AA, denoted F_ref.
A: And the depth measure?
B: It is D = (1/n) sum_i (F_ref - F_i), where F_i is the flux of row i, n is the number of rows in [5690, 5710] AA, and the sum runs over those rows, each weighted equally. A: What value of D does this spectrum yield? 0.6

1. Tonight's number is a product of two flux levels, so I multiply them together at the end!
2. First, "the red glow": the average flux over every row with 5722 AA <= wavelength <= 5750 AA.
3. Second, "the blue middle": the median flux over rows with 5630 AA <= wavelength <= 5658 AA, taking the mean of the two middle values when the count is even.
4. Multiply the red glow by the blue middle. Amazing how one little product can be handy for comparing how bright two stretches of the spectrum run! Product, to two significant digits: 77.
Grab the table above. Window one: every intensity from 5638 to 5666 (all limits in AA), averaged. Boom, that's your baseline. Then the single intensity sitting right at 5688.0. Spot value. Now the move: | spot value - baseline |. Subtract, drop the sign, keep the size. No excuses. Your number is 0.4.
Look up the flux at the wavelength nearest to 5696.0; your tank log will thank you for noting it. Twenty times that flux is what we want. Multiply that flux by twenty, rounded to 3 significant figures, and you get 191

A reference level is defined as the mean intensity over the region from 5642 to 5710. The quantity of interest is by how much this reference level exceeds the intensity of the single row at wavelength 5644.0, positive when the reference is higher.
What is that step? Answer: 0.14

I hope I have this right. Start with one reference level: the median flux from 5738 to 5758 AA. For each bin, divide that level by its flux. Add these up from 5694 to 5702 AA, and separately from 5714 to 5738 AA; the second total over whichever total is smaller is 3.2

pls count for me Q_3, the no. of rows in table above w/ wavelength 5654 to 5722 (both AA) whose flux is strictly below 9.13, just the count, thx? 9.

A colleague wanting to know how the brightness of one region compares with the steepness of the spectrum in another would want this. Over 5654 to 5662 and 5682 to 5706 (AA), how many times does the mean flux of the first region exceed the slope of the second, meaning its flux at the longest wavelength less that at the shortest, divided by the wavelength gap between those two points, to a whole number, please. -454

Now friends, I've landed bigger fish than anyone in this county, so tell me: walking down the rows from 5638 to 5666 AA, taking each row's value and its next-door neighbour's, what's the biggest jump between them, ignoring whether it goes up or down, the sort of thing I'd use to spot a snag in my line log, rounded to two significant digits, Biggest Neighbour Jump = 1.9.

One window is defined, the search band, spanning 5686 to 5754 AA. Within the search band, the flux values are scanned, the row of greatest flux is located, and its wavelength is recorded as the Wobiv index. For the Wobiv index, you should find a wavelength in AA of 5752.0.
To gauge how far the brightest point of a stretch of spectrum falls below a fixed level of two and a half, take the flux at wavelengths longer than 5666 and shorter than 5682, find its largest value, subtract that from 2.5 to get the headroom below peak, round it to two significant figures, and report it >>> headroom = -8.1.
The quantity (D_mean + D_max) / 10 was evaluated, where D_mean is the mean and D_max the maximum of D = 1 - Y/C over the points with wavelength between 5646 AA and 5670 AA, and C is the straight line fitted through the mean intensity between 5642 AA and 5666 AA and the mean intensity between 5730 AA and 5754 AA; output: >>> 0.015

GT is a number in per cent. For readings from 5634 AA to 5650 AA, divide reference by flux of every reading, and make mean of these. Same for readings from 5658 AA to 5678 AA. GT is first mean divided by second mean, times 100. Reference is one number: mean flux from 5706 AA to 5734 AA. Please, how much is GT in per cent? 116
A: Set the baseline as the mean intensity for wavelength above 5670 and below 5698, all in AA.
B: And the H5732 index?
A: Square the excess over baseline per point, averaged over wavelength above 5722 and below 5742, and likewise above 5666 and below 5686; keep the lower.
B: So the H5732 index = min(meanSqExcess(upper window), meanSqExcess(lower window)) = 0.31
